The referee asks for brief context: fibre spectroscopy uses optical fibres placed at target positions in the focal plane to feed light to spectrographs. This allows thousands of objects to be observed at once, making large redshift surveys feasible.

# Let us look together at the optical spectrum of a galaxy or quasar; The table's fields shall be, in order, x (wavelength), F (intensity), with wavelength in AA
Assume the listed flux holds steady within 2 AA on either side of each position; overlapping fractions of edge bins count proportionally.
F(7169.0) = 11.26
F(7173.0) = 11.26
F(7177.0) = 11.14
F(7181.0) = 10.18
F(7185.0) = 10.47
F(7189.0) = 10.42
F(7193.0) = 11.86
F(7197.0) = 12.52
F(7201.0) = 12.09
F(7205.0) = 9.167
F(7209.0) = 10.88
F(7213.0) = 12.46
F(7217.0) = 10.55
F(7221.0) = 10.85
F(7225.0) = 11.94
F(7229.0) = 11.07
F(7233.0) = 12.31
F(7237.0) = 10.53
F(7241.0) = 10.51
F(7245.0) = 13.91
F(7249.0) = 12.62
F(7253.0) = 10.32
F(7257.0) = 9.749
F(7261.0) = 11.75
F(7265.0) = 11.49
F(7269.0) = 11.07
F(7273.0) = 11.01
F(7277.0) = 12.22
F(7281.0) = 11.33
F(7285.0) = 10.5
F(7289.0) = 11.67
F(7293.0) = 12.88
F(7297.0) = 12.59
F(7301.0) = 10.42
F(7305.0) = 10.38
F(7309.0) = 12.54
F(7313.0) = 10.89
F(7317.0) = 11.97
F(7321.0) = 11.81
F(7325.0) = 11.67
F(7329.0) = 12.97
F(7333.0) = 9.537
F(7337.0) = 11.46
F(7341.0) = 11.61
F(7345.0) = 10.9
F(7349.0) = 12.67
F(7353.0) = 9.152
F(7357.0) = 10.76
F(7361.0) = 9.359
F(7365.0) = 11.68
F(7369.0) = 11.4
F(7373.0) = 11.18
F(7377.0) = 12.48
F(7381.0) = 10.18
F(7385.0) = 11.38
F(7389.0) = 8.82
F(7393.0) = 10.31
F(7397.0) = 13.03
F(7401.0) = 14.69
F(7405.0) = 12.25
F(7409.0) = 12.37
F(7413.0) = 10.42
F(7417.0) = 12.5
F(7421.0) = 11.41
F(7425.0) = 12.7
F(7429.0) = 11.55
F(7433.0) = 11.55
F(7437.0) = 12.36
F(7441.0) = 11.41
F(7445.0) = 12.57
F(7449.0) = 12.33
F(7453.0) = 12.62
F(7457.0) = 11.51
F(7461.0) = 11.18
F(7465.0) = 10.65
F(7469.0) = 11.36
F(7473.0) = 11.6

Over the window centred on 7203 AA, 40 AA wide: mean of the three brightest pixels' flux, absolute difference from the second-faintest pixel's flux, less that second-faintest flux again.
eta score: -8.5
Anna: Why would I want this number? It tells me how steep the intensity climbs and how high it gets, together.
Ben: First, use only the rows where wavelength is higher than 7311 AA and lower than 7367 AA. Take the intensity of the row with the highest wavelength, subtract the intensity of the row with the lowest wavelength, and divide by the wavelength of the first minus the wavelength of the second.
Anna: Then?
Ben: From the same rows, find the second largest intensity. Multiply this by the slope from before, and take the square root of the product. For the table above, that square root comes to 0.44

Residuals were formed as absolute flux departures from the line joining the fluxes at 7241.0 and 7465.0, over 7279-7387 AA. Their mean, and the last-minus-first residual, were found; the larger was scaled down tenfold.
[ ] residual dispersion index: 0.107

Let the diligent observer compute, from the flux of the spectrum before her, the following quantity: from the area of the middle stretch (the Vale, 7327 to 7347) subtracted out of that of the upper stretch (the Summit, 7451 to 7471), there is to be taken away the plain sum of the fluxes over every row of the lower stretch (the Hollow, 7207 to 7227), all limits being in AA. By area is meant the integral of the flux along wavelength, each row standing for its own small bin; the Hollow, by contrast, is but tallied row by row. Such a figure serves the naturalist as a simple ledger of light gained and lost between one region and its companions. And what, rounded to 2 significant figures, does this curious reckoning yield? -53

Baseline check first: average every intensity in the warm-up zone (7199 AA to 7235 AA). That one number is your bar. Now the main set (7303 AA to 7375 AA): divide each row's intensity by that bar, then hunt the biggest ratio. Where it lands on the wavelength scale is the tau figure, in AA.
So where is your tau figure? 7329.0 AA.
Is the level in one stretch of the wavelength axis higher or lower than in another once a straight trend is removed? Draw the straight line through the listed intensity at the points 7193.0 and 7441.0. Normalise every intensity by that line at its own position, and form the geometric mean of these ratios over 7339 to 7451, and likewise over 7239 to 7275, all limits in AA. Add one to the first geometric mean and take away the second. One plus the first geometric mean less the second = 1.03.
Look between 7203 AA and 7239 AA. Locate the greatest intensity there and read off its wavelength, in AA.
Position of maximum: 7213.0 AA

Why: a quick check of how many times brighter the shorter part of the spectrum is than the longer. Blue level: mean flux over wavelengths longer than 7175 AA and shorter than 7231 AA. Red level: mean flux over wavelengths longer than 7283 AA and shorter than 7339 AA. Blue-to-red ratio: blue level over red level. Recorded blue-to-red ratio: 0.96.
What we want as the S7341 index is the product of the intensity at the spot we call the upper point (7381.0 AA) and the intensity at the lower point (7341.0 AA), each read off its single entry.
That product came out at 118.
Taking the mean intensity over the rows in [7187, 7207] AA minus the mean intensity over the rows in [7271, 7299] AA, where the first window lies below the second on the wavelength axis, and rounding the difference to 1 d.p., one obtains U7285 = -0.5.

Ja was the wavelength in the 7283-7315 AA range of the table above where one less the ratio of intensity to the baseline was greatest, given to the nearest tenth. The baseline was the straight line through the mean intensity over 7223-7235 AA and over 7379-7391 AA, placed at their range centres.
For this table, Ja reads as 7285.0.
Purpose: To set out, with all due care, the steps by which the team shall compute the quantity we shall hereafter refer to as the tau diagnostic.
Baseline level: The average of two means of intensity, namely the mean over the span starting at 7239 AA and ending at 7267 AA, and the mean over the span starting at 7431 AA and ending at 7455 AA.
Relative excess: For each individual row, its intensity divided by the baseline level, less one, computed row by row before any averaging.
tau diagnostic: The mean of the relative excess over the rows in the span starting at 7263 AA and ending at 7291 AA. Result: -0.04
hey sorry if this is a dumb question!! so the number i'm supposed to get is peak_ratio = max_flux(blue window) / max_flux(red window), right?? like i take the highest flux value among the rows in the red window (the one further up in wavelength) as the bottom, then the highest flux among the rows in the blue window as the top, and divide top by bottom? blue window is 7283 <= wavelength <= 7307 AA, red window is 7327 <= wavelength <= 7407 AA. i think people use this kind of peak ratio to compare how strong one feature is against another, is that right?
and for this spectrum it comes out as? 0.88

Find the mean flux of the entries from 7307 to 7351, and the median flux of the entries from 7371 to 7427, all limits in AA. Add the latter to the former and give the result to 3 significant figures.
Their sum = 23.5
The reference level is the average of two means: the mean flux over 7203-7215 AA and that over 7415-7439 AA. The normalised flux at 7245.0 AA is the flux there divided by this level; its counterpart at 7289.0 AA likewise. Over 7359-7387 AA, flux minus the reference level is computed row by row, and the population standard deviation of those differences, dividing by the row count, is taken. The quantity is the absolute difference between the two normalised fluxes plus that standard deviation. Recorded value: 1.14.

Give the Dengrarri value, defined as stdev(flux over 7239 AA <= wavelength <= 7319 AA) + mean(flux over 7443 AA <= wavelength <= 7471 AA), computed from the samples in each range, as 12.8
